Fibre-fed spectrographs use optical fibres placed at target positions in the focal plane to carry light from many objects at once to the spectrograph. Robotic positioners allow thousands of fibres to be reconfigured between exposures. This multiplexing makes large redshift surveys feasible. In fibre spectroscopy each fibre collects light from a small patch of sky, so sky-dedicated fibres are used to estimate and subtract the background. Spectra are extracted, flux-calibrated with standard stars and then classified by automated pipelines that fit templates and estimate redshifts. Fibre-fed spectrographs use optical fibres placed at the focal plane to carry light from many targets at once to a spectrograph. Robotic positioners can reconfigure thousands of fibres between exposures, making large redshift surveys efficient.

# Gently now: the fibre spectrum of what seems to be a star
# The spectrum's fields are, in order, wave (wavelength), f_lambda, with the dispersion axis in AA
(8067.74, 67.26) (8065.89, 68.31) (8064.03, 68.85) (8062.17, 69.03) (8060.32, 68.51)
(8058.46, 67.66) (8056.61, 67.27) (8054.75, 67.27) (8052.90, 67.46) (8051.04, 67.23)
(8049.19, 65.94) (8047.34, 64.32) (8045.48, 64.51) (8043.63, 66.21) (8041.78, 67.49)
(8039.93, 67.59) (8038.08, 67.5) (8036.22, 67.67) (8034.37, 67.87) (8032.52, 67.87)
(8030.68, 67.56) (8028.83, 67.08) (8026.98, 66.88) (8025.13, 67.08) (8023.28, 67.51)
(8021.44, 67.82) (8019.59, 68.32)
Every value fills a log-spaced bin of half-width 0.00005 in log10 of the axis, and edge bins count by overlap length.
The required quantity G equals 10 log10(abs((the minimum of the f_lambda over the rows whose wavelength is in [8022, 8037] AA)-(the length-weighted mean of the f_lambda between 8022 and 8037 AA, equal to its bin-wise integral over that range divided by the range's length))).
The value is -2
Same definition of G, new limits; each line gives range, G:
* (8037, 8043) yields -11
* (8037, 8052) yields 3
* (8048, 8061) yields 1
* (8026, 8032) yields -4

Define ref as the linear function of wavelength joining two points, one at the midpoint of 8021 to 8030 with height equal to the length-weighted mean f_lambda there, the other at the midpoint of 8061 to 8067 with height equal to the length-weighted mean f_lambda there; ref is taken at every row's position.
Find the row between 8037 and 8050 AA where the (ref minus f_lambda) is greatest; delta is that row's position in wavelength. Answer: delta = 8047.34 AA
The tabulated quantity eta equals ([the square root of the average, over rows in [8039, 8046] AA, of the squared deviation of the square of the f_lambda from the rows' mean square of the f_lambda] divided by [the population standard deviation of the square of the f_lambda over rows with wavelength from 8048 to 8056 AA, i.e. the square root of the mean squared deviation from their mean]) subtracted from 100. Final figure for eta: 98.0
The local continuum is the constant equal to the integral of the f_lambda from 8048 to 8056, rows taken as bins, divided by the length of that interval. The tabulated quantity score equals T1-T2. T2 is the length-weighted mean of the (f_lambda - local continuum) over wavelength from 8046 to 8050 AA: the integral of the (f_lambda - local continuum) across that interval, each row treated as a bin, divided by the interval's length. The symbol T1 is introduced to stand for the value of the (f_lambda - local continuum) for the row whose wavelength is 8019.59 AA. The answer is 3.3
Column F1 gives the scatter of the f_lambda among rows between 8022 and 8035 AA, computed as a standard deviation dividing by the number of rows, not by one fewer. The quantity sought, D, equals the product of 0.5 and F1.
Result 0.2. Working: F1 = 0.4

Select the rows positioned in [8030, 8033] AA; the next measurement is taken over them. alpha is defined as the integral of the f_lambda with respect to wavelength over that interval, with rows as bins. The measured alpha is 203.7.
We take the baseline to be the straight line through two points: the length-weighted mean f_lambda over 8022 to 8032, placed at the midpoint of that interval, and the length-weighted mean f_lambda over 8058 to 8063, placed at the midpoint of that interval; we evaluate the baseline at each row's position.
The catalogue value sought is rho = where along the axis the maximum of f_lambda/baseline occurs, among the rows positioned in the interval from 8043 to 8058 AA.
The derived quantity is 8052.90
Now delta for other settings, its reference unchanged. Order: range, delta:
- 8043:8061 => 8047.34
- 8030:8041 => 8038.08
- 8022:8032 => 8026.98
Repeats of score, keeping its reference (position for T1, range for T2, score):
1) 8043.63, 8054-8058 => -1.1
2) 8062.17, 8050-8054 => 1.7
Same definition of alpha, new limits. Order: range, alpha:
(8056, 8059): 202.7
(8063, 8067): 274.2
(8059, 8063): 274.8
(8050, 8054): 269.3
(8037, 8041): 269.7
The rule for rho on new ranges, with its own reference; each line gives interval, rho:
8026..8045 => 8032.52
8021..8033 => 8021.44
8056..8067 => 8062.17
